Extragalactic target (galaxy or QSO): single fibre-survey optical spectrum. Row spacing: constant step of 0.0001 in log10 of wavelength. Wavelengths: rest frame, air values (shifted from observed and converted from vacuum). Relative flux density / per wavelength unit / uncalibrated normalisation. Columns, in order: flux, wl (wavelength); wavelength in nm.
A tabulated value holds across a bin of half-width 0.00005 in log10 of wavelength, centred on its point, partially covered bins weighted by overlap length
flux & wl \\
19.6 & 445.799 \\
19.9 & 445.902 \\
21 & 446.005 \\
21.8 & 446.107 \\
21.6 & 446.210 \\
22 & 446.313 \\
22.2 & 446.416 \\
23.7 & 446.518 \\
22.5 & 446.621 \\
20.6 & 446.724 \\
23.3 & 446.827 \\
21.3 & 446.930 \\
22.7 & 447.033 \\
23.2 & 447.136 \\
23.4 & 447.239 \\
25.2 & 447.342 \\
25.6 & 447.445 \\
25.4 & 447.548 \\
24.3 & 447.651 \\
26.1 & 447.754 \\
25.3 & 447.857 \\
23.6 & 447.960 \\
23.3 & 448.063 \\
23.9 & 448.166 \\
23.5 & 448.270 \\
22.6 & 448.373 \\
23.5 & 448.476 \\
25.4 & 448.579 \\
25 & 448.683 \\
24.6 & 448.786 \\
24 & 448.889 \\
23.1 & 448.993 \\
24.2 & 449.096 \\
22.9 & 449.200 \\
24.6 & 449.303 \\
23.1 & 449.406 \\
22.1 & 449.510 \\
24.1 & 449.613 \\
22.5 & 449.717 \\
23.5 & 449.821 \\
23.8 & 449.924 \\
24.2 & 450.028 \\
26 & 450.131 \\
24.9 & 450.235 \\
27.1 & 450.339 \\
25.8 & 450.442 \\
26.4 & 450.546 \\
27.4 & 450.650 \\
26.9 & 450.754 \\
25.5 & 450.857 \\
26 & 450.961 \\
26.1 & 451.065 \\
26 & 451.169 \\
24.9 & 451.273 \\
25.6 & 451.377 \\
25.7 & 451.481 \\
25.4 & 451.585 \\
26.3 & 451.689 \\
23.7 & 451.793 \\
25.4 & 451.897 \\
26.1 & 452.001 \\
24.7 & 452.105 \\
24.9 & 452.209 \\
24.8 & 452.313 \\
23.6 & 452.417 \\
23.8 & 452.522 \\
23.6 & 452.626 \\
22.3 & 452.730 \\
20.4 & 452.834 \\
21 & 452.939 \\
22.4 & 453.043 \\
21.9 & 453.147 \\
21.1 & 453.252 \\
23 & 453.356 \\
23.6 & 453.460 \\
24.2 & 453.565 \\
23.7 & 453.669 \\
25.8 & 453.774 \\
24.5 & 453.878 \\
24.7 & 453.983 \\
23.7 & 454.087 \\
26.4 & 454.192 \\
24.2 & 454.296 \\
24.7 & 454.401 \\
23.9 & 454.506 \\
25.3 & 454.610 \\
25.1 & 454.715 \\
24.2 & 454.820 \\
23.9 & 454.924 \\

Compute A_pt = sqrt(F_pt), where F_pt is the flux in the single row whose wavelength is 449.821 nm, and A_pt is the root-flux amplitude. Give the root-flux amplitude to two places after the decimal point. 4.85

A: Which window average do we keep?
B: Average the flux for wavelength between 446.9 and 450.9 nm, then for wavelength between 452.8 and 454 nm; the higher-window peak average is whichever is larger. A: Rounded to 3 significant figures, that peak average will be 24.4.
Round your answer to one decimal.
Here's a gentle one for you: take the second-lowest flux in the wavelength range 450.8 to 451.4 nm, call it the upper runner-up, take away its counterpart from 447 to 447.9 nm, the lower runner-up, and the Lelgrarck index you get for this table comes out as 2.3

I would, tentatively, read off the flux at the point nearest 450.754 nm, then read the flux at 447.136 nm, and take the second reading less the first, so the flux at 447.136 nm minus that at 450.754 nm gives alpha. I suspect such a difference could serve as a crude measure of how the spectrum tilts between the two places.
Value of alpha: -3.7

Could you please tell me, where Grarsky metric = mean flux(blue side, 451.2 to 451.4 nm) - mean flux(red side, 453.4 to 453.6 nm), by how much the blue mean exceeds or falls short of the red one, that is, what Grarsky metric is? 1.4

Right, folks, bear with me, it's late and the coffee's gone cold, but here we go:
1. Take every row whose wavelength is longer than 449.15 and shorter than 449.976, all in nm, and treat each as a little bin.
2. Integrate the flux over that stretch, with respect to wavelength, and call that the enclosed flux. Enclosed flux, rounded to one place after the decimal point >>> 19.3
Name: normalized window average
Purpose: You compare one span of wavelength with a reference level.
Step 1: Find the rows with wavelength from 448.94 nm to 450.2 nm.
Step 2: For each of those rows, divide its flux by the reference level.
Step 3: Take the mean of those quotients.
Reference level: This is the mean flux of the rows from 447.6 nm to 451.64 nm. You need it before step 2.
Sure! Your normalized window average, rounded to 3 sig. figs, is 0.959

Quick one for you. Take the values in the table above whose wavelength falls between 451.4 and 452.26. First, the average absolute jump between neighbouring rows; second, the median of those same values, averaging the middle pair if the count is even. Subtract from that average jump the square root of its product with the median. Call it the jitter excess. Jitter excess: -4.2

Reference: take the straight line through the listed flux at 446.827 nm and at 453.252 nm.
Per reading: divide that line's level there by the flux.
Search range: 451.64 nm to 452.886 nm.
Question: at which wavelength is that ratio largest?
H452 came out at 452.834 nm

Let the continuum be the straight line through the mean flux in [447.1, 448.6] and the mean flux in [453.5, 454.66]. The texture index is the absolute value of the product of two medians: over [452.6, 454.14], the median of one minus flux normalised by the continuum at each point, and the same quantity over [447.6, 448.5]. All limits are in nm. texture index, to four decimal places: 0.0012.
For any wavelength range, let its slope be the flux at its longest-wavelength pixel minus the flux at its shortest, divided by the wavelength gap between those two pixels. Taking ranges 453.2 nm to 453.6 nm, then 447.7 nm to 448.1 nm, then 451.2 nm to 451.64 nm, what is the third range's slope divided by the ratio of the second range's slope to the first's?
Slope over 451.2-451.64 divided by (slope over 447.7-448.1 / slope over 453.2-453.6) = -1.8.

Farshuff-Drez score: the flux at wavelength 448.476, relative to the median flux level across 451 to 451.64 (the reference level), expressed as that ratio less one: -0.08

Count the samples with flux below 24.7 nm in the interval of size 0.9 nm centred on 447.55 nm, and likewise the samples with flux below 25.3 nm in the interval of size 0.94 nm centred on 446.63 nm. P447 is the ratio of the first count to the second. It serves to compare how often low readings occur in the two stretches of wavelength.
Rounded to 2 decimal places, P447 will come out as 0.44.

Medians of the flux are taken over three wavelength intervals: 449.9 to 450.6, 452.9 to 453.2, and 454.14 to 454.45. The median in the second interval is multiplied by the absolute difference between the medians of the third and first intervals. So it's 24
